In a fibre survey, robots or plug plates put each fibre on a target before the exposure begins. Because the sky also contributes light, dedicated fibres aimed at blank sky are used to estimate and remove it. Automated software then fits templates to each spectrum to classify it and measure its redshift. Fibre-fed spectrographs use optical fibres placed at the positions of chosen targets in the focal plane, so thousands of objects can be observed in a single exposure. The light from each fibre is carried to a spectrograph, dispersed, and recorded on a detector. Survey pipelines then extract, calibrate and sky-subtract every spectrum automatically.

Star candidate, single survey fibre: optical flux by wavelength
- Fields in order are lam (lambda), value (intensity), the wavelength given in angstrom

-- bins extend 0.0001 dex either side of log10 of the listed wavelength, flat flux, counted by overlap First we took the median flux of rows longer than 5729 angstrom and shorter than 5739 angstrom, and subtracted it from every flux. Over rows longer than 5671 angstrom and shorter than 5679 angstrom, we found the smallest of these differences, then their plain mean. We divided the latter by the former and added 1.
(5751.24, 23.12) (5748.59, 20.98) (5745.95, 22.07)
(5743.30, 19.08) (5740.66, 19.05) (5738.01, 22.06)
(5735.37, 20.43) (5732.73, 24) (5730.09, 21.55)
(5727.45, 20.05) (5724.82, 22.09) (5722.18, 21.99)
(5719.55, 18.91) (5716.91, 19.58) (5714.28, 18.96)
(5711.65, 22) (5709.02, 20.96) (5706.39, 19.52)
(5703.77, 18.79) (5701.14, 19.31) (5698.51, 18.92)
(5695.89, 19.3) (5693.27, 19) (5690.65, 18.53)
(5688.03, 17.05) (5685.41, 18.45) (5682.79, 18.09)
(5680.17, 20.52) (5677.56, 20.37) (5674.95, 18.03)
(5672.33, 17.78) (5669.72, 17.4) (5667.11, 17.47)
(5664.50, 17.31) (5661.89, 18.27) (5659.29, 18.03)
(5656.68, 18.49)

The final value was 1.76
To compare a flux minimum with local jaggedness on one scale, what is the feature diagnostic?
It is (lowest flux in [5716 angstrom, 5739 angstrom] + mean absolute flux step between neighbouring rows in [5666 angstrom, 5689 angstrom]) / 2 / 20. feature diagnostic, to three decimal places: 0.496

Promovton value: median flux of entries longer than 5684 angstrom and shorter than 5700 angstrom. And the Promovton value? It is 18.7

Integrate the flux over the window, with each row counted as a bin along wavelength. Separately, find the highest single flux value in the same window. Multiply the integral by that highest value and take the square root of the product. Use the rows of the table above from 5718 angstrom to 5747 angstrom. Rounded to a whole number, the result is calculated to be 121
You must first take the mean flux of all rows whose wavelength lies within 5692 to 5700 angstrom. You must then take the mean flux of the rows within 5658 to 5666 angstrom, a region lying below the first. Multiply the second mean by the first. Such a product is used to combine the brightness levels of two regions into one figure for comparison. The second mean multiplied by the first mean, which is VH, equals 341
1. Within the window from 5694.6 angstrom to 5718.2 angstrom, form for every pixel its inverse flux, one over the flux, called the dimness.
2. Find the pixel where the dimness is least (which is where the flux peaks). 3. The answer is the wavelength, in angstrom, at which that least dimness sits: 5711.65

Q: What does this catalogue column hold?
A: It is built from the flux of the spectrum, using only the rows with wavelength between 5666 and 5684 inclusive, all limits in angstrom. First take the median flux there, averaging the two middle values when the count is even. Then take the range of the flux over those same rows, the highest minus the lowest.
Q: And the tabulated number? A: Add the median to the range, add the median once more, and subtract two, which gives 37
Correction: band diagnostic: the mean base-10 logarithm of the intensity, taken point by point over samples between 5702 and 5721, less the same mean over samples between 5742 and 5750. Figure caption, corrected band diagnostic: -0.019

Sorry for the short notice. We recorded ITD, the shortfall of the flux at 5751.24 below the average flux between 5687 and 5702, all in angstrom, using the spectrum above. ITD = -4.4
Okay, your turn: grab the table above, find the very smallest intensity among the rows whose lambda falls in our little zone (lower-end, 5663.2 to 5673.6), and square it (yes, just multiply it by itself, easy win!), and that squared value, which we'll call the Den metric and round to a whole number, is 300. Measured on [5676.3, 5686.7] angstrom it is 327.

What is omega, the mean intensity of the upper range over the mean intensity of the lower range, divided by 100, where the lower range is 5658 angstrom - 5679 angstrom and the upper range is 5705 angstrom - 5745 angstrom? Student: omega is 0.0114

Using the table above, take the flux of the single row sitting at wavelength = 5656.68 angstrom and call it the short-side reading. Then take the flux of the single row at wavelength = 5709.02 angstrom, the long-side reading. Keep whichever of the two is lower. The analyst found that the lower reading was 18.5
